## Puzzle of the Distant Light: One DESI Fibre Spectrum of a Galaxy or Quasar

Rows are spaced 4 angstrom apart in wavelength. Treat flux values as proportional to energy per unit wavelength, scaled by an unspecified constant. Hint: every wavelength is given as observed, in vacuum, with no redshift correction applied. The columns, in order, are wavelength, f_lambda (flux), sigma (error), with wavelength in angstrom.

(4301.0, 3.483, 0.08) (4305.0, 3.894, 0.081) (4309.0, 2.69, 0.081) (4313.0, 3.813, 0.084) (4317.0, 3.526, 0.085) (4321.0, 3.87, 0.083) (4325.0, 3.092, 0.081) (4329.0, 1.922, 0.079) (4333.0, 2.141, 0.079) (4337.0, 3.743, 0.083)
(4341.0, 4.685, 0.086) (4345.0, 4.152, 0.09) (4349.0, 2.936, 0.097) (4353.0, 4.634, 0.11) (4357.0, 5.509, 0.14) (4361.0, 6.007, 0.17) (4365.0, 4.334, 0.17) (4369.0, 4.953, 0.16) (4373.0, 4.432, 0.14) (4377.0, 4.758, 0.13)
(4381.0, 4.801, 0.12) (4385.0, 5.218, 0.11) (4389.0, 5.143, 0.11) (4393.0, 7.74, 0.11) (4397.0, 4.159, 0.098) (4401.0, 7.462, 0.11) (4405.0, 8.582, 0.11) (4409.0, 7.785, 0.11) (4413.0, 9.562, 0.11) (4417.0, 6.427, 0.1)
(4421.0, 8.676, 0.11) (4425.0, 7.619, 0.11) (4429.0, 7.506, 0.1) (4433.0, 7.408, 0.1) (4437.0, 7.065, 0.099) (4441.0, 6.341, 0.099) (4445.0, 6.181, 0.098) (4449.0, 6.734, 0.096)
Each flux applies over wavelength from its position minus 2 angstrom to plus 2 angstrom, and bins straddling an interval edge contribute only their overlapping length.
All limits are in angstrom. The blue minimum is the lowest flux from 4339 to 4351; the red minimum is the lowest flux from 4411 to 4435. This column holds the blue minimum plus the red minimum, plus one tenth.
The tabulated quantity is 9.5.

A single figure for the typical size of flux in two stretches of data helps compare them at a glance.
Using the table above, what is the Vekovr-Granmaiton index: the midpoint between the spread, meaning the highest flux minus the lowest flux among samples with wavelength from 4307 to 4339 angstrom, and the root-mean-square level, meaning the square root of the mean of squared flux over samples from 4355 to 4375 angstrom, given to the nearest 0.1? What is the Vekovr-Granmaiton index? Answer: 3.5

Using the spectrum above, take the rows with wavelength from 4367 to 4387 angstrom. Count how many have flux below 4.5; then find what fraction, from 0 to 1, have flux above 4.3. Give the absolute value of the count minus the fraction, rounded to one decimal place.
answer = 0.0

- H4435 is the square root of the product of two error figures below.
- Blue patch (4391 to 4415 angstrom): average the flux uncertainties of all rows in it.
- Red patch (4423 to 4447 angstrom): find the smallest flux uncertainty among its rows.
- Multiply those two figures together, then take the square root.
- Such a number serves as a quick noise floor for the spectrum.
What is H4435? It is 0.103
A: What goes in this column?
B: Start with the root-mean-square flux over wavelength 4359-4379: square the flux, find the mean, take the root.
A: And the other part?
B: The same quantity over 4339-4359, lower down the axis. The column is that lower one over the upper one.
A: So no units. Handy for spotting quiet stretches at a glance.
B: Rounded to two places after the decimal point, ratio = 0.90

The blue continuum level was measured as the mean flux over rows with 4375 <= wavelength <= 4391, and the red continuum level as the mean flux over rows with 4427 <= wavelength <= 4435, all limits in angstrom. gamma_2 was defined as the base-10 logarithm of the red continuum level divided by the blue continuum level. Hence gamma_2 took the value 0.18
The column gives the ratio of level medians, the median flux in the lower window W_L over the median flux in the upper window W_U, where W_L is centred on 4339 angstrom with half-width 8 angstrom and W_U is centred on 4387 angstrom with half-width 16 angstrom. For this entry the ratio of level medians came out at 0.79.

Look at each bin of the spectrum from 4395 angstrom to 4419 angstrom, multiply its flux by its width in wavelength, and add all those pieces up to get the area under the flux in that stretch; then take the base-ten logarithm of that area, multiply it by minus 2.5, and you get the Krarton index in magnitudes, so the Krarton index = -5.61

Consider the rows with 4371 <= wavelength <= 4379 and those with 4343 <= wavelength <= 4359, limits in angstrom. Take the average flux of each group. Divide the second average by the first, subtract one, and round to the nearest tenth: -0.1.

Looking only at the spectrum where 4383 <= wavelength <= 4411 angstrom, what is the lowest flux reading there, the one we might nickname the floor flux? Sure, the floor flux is 4.159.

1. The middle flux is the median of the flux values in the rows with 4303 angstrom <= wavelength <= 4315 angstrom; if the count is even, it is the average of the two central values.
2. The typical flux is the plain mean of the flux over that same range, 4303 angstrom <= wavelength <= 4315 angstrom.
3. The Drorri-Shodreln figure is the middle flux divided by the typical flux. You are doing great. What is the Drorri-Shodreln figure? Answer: 1.10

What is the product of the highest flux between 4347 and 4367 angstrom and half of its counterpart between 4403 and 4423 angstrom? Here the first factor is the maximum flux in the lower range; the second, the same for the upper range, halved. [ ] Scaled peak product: 29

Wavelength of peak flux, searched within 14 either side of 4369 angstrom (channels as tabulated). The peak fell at 4361.0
